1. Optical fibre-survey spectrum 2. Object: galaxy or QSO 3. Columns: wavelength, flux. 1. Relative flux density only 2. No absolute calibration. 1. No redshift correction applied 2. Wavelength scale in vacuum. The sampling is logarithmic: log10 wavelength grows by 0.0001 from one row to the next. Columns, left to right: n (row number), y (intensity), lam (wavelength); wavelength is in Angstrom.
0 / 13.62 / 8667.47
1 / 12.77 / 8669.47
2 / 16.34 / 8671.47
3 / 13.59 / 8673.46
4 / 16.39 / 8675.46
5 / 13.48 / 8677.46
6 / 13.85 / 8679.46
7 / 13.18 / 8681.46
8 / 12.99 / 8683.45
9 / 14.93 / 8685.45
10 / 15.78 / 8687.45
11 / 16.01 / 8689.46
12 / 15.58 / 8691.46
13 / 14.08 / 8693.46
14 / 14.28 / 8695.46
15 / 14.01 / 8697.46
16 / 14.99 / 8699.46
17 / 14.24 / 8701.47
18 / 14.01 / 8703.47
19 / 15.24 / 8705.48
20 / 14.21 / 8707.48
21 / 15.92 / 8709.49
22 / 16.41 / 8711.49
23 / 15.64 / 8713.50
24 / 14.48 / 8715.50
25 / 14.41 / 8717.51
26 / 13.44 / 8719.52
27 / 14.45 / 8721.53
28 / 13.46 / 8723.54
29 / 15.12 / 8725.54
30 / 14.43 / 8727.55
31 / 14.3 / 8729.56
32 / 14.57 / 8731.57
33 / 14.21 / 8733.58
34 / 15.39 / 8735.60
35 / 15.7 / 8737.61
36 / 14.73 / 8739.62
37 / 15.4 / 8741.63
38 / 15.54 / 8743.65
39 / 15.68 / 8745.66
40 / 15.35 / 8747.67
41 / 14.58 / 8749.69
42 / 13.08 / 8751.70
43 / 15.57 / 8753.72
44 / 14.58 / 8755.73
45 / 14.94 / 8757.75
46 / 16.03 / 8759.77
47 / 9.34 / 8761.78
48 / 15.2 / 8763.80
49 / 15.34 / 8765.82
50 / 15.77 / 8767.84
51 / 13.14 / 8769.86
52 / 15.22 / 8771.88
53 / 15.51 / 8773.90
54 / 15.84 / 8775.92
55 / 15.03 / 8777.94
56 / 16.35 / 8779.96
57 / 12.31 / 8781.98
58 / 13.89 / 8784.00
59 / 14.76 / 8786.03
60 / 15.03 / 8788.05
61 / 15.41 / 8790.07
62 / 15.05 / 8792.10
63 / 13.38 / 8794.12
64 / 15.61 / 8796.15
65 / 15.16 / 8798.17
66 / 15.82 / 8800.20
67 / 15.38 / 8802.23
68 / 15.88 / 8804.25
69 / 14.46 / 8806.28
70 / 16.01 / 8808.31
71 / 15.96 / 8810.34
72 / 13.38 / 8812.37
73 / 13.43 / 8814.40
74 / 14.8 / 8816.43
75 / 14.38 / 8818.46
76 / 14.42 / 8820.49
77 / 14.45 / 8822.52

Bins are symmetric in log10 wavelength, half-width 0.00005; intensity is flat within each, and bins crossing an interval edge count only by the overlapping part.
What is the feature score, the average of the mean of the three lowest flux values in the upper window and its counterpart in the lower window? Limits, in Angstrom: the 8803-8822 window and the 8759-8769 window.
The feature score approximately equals 13.5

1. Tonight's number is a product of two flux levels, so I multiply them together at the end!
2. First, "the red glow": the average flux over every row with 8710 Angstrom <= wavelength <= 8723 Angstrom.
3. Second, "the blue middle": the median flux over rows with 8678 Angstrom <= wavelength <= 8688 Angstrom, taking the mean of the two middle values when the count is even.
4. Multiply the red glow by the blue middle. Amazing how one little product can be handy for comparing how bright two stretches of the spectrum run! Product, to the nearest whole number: 205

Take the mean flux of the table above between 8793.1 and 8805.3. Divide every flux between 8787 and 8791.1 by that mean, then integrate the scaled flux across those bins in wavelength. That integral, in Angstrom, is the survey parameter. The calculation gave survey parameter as 4.1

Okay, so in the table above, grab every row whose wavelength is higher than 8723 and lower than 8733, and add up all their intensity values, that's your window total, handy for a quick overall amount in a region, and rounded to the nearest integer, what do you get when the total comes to 72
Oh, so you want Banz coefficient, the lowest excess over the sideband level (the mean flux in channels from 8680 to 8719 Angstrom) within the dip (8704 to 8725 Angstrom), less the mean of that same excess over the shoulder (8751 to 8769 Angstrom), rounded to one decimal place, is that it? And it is -1.0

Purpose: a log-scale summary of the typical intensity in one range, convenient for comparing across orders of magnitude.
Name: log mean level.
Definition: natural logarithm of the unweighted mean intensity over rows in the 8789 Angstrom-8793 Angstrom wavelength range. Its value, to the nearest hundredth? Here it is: 2.72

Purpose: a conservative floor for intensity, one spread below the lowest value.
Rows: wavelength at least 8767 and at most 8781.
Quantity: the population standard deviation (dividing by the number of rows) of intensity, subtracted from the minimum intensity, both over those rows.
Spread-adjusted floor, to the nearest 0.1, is 12.2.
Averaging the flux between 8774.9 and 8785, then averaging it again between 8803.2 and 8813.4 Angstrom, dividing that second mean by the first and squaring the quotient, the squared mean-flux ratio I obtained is 1.06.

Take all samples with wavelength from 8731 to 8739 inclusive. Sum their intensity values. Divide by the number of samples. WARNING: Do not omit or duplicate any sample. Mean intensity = 15.0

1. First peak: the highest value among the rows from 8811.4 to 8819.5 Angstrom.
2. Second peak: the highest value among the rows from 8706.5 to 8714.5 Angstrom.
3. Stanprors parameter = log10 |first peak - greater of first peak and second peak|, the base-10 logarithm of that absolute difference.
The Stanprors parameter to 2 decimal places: 0.21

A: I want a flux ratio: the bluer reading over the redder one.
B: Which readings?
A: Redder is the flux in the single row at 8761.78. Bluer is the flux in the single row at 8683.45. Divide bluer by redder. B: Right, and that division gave 1.39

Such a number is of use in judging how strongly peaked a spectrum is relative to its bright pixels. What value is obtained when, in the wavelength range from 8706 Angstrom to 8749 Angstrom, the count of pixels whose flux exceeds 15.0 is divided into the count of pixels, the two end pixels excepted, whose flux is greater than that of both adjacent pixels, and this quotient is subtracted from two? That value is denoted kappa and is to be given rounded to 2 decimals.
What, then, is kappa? 1.40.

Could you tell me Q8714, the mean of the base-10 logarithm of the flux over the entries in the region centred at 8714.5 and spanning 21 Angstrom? 1.17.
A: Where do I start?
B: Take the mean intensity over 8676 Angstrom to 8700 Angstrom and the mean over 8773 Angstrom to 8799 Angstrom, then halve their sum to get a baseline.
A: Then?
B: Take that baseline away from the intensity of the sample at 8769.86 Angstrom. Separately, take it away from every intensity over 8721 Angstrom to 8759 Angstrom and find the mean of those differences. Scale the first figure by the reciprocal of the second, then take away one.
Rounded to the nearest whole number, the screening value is -12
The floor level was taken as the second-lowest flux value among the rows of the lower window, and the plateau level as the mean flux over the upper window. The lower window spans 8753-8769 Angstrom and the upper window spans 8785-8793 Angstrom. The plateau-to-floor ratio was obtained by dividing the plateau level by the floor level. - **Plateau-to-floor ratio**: 1.03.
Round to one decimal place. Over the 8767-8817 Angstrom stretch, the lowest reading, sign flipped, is -12.3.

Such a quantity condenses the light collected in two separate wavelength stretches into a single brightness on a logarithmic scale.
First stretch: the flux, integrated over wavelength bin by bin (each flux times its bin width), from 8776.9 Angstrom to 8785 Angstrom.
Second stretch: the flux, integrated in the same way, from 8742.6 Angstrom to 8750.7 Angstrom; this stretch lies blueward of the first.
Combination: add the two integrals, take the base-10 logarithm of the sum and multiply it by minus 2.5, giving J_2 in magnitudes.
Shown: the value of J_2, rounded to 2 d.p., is -5.95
